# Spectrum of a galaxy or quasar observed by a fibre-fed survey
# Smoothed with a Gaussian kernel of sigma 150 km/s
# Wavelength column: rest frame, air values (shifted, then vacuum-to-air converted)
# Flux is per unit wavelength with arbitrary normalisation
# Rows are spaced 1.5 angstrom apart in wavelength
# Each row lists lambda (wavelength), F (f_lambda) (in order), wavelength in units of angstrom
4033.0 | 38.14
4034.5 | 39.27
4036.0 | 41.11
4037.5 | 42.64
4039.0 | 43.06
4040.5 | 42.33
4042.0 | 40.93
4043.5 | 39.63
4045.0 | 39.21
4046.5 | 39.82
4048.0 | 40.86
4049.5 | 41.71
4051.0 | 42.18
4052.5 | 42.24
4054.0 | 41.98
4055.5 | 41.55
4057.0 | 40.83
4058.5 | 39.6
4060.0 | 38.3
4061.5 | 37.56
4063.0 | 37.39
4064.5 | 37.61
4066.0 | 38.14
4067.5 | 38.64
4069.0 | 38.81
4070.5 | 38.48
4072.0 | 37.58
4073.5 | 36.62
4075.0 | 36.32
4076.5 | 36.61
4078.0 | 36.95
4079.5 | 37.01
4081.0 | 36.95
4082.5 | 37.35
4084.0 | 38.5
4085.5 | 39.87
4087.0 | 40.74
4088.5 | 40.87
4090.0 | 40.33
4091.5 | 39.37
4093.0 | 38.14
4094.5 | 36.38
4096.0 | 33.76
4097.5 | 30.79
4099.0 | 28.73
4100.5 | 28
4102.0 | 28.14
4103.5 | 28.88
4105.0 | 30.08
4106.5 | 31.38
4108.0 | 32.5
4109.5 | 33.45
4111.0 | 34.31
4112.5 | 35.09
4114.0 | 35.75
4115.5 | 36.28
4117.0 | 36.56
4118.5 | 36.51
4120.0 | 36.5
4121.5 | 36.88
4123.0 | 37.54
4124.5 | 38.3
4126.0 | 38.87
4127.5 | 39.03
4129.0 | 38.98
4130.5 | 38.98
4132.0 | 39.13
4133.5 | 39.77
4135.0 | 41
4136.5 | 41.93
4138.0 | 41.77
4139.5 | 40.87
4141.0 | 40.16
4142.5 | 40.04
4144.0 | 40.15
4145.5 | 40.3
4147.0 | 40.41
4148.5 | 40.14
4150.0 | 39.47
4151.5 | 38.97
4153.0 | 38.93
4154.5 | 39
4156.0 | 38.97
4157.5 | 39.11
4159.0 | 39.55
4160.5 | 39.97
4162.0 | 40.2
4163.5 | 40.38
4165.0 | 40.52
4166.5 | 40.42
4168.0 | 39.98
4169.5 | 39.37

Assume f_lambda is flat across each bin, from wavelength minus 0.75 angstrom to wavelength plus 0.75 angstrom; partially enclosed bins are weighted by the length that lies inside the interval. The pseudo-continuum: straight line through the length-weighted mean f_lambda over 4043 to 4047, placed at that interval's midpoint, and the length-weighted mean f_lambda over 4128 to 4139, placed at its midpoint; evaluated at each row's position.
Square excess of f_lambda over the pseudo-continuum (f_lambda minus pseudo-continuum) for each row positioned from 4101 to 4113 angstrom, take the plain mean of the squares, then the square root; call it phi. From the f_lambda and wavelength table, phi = 8.6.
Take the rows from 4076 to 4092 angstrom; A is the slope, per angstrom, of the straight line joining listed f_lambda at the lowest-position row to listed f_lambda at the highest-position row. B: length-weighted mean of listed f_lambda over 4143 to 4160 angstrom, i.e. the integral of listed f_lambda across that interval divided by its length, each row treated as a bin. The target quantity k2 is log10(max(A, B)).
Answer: 1.60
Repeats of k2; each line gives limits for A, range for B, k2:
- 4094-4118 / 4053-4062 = 1.60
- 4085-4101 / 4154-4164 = 1.60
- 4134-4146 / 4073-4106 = 1.55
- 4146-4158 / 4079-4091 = 1.59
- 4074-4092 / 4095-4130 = 1.53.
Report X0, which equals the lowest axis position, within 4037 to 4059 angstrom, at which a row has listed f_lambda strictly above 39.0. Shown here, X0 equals 4037.5 angstrom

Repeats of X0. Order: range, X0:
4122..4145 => 4127.5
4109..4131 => 4127.5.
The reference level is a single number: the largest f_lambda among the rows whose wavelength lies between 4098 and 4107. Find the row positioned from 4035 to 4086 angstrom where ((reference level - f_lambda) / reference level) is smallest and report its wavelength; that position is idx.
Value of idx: 4039.0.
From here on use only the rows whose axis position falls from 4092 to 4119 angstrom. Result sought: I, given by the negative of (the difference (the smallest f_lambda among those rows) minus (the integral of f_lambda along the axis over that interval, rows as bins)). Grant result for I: 865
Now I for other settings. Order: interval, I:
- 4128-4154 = 1002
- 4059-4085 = 942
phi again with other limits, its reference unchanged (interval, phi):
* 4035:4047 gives 2.1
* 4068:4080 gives 2.6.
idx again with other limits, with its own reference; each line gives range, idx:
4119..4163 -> 4136.5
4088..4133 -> 4088.5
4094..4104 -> 4094.5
